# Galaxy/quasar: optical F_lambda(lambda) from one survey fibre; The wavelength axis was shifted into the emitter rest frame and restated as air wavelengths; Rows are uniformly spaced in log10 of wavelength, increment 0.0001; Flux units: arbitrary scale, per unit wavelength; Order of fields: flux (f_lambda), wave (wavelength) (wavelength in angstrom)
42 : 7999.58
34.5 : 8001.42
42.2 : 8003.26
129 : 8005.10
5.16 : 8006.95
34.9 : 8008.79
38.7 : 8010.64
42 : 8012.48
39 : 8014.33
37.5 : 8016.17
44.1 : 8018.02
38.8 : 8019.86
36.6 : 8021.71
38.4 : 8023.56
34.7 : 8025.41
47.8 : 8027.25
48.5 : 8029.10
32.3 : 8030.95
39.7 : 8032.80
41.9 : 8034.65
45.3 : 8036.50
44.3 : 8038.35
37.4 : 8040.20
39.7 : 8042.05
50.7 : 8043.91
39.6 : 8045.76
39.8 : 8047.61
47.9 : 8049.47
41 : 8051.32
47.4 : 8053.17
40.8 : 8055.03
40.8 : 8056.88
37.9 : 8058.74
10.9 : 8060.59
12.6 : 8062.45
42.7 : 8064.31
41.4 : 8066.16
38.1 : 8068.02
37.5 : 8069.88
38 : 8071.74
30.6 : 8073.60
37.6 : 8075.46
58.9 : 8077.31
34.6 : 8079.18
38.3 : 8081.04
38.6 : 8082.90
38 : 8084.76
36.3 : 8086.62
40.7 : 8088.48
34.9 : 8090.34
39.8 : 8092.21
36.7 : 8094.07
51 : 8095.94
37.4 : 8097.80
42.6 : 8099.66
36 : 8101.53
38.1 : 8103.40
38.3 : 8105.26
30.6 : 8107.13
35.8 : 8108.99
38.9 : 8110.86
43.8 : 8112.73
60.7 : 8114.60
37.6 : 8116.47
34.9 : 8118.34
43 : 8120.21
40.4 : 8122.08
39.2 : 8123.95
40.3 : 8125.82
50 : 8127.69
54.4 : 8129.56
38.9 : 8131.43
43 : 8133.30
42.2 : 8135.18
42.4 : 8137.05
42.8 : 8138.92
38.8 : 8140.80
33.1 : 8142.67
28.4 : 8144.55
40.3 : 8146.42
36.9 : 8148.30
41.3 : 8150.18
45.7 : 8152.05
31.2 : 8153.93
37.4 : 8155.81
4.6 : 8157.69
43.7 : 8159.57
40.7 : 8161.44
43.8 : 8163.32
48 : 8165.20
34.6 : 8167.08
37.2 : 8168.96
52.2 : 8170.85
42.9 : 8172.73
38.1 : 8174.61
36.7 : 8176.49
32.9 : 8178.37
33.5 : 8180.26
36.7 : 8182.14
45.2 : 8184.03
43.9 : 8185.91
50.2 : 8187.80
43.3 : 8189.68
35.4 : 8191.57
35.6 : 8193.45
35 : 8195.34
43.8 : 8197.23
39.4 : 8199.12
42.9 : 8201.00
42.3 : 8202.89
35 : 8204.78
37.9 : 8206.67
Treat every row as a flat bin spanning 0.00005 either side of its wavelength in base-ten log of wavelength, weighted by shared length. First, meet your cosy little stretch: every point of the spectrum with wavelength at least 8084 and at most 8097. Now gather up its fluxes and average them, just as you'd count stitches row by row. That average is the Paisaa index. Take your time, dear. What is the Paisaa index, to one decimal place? 39.6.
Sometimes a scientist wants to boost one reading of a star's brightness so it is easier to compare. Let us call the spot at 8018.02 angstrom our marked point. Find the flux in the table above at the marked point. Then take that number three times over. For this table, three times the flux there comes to 132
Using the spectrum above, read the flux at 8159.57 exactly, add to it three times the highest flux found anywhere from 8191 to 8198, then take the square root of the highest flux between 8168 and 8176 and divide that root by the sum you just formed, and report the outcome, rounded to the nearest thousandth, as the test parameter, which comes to 0.041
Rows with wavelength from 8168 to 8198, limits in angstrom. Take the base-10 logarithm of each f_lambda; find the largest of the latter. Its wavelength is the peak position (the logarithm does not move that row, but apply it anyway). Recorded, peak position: 8170.85 angstrom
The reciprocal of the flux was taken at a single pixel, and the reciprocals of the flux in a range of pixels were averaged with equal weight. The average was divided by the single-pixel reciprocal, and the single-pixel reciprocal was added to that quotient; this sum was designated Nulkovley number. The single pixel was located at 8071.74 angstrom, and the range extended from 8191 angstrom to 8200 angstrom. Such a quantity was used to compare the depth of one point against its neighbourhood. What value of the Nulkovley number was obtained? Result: 1.04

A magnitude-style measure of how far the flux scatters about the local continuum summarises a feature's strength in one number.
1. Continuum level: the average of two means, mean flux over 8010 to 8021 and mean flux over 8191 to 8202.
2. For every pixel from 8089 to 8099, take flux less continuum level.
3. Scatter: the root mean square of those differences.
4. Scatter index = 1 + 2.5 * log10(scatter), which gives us 2.9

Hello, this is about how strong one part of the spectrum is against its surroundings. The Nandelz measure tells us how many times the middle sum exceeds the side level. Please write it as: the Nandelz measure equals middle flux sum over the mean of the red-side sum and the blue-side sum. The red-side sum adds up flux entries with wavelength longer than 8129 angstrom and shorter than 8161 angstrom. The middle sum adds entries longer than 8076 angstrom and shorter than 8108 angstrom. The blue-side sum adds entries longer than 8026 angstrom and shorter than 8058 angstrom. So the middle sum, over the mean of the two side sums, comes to 0.979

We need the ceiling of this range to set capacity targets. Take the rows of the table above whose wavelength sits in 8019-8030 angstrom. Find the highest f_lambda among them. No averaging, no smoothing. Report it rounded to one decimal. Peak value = 48.5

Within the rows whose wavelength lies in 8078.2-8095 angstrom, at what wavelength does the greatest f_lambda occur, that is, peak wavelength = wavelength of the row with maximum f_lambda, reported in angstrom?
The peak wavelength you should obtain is 8088.48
